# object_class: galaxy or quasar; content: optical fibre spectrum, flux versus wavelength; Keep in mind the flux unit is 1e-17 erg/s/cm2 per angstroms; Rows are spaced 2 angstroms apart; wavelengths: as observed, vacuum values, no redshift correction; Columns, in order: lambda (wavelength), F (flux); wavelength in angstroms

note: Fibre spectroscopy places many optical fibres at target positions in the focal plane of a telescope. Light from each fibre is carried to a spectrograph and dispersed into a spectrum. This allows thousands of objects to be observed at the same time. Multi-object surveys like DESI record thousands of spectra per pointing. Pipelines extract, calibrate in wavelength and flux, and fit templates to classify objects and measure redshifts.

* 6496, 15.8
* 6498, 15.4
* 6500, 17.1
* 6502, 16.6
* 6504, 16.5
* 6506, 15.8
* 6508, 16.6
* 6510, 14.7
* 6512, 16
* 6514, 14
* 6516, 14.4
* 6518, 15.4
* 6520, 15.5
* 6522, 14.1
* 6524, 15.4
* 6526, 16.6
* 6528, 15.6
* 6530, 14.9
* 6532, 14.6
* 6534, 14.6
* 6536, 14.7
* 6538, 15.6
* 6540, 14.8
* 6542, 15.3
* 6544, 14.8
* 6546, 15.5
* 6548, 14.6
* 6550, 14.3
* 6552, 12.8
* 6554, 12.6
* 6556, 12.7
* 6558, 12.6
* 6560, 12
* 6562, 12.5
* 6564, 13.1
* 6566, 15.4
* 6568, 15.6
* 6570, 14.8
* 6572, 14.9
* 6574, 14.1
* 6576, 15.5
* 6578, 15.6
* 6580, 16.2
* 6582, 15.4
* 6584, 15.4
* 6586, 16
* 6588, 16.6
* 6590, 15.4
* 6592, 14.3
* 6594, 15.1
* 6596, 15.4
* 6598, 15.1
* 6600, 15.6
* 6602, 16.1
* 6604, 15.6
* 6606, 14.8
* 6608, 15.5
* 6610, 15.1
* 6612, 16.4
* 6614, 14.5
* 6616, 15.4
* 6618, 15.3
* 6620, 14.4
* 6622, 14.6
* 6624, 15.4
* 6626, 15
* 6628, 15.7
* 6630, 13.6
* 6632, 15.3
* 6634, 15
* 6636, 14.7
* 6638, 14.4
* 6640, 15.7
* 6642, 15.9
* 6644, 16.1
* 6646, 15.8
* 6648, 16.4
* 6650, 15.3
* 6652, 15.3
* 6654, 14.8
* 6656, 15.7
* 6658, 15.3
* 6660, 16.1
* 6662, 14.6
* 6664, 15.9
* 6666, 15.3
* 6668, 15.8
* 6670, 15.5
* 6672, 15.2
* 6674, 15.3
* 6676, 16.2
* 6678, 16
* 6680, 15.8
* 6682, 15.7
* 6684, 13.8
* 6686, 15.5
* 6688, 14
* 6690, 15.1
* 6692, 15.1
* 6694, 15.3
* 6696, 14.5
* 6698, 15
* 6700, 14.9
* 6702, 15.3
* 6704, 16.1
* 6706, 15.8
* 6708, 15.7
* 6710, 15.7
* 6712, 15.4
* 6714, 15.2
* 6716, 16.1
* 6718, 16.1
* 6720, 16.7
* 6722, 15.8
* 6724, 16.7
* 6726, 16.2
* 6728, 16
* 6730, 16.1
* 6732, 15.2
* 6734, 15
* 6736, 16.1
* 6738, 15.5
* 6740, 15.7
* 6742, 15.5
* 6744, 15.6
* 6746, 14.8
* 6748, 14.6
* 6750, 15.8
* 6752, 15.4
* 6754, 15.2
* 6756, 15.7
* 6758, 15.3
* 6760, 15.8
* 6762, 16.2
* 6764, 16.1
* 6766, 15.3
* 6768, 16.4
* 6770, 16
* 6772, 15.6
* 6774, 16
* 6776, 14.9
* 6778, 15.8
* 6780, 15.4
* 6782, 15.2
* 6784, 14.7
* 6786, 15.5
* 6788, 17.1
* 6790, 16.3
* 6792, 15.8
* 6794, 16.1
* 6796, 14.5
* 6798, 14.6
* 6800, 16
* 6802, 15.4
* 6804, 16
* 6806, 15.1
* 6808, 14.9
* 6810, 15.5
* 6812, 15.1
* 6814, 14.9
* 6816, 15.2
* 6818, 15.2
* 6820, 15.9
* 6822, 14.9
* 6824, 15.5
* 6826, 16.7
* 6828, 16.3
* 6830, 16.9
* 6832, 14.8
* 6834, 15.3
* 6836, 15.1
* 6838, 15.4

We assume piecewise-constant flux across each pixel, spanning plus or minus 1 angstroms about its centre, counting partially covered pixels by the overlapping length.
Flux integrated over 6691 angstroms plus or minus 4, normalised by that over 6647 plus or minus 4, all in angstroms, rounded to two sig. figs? 0.94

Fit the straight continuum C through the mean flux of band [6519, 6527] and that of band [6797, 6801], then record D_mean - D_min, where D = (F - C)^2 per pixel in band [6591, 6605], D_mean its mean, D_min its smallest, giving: 0.28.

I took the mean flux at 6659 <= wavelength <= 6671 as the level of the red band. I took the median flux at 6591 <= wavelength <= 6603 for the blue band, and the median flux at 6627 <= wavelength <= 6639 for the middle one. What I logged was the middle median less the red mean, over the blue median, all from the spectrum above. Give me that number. -0.04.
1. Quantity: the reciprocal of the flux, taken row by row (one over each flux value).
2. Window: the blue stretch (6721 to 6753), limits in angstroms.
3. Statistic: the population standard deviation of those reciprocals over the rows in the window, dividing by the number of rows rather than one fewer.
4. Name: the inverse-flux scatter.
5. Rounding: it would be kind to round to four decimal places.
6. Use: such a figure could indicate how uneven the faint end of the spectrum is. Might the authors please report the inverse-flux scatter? 0.0022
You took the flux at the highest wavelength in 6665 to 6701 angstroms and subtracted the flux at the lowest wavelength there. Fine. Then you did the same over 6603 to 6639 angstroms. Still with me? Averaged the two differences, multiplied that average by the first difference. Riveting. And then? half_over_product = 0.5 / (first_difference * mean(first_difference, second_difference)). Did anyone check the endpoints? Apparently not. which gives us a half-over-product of 1.56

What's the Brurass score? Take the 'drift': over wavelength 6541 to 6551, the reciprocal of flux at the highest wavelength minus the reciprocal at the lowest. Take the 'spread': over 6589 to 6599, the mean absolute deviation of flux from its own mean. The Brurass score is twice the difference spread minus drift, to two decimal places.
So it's 0.60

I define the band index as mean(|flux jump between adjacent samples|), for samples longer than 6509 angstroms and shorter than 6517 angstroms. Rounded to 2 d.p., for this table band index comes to 1.23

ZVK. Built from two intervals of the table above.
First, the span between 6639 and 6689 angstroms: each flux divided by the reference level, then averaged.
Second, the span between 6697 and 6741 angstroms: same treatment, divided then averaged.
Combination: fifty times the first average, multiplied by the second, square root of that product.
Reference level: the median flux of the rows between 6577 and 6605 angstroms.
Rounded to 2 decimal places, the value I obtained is 7.12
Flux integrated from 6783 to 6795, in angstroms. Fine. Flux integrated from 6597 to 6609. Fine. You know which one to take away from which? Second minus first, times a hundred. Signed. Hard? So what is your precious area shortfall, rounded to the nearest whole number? -560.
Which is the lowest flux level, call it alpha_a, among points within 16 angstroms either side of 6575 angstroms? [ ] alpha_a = 12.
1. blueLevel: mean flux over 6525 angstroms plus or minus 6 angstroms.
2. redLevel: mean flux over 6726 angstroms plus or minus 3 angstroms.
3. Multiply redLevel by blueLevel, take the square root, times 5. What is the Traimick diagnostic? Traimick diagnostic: 79.1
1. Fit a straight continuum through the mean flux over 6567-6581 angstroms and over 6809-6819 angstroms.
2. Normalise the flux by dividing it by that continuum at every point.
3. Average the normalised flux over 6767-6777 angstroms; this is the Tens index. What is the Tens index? 1.04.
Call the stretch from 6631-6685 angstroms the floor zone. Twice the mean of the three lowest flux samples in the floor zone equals 28.5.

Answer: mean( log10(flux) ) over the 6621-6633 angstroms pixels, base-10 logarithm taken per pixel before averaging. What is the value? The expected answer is 1.17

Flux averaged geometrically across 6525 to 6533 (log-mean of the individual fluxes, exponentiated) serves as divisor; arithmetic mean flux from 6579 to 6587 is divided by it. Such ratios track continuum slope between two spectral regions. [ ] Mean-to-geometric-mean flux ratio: 1.022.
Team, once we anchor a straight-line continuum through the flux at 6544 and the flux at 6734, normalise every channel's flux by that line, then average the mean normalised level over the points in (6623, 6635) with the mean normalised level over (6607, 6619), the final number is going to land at 1.02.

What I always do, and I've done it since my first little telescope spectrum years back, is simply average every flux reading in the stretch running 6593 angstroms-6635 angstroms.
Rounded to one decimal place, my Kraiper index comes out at 15.2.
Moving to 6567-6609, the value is 15.4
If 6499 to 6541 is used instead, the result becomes 15.4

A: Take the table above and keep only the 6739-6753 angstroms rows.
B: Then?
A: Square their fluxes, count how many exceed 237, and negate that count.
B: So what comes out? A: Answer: -5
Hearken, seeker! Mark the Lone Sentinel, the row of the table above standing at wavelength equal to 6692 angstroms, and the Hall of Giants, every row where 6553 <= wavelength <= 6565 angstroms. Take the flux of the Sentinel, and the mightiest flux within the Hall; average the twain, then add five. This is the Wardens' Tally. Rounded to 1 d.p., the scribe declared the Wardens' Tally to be 19.1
